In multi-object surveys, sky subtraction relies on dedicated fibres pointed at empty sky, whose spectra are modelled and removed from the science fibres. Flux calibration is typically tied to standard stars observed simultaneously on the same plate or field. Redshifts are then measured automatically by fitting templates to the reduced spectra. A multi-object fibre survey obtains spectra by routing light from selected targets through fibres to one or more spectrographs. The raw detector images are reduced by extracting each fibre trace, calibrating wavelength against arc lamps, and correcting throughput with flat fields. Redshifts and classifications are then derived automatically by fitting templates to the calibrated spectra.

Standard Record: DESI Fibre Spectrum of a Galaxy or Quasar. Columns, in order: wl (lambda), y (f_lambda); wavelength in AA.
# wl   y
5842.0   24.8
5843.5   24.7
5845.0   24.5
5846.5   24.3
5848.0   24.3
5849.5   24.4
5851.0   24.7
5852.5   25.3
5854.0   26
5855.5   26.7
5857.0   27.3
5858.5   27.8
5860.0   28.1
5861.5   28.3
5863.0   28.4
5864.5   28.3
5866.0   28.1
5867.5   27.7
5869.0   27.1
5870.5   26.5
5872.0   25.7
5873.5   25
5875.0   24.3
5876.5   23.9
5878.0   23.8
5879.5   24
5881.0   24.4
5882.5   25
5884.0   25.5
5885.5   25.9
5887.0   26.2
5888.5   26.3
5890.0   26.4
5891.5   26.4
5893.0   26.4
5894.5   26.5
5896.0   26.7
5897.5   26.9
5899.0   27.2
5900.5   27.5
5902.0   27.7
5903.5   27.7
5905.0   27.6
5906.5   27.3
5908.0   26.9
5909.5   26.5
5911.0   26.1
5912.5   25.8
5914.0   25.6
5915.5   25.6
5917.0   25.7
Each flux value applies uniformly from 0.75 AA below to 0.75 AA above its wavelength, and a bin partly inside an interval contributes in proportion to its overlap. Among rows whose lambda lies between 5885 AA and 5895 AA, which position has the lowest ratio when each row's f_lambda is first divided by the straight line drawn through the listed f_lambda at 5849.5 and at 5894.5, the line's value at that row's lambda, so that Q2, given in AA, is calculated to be 5885.5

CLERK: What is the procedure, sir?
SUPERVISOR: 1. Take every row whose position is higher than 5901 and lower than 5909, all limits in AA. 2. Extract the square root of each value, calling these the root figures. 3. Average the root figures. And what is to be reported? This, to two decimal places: 5.24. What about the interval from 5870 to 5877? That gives 5.01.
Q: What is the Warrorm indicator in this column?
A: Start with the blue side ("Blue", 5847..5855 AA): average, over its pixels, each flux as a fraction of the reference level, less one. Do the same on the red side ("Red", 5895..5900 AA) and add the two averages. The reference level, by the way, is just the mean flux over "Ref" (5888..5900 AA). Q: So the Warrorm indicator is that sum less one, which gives -1.05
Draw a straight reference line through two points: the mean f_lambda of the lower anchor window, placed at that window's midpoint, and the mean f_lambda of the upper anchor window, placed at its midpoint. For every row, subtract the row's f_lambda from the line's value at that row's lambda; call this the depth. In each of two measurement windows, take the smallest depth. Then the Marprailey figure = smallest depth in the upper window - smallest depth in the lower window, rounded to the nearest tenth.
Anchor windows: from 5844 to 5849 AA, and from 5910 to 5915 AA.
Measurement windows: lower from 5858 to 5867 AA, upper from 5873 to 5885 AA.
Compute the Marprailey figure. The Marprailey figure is 3.4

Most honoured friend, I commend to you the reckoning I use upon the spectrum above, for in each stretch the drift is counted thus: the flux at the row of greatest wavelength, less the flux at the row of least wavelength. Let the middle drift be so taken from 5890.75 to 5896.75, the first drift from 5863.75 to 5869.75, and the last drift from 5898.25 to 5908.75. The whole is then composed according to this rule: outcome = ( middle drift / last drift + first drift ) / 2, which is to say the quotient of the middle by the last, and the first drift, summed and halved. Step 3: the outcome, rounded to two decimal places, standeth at -1.10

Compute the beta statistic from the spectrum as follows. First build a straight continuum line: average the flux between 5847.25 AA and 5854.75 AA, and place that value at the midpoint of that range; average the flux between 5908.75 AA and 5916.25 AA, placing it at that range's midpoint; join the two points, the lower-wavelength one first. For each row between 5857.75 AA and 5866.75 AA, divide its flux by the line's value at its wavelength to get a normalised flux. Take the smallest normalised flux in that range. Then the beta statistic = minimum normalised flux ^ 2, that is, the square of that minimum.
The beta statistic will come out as 1.23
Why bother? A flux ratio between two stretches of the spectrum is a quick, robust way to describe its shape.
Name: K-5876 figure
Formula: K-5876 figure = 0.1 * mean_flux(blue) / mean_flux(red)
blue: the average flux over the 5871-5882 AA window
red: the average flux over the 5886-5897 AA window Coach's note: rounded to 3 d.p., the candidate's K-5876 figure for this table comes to 0.093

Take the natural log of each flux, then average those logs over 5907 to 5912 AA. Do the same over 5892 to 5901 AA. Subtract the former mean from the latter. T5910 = 0.01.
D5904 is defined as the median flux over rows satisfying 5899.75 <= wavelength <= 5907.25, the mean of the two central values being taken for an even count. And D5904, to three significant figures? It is 27.6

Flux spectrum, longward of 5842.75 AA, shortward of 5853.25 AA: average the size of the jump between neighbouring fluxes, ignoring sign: 0.23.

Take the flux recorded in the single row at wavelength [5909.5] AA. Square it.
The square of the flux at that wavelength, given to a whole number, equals 702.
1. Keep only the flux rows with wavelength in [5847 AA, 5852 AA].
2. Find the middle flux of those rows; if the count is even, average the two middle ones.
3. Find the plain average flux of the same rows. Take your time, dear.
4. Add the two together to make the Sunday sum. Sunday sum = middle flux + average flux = 48.9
